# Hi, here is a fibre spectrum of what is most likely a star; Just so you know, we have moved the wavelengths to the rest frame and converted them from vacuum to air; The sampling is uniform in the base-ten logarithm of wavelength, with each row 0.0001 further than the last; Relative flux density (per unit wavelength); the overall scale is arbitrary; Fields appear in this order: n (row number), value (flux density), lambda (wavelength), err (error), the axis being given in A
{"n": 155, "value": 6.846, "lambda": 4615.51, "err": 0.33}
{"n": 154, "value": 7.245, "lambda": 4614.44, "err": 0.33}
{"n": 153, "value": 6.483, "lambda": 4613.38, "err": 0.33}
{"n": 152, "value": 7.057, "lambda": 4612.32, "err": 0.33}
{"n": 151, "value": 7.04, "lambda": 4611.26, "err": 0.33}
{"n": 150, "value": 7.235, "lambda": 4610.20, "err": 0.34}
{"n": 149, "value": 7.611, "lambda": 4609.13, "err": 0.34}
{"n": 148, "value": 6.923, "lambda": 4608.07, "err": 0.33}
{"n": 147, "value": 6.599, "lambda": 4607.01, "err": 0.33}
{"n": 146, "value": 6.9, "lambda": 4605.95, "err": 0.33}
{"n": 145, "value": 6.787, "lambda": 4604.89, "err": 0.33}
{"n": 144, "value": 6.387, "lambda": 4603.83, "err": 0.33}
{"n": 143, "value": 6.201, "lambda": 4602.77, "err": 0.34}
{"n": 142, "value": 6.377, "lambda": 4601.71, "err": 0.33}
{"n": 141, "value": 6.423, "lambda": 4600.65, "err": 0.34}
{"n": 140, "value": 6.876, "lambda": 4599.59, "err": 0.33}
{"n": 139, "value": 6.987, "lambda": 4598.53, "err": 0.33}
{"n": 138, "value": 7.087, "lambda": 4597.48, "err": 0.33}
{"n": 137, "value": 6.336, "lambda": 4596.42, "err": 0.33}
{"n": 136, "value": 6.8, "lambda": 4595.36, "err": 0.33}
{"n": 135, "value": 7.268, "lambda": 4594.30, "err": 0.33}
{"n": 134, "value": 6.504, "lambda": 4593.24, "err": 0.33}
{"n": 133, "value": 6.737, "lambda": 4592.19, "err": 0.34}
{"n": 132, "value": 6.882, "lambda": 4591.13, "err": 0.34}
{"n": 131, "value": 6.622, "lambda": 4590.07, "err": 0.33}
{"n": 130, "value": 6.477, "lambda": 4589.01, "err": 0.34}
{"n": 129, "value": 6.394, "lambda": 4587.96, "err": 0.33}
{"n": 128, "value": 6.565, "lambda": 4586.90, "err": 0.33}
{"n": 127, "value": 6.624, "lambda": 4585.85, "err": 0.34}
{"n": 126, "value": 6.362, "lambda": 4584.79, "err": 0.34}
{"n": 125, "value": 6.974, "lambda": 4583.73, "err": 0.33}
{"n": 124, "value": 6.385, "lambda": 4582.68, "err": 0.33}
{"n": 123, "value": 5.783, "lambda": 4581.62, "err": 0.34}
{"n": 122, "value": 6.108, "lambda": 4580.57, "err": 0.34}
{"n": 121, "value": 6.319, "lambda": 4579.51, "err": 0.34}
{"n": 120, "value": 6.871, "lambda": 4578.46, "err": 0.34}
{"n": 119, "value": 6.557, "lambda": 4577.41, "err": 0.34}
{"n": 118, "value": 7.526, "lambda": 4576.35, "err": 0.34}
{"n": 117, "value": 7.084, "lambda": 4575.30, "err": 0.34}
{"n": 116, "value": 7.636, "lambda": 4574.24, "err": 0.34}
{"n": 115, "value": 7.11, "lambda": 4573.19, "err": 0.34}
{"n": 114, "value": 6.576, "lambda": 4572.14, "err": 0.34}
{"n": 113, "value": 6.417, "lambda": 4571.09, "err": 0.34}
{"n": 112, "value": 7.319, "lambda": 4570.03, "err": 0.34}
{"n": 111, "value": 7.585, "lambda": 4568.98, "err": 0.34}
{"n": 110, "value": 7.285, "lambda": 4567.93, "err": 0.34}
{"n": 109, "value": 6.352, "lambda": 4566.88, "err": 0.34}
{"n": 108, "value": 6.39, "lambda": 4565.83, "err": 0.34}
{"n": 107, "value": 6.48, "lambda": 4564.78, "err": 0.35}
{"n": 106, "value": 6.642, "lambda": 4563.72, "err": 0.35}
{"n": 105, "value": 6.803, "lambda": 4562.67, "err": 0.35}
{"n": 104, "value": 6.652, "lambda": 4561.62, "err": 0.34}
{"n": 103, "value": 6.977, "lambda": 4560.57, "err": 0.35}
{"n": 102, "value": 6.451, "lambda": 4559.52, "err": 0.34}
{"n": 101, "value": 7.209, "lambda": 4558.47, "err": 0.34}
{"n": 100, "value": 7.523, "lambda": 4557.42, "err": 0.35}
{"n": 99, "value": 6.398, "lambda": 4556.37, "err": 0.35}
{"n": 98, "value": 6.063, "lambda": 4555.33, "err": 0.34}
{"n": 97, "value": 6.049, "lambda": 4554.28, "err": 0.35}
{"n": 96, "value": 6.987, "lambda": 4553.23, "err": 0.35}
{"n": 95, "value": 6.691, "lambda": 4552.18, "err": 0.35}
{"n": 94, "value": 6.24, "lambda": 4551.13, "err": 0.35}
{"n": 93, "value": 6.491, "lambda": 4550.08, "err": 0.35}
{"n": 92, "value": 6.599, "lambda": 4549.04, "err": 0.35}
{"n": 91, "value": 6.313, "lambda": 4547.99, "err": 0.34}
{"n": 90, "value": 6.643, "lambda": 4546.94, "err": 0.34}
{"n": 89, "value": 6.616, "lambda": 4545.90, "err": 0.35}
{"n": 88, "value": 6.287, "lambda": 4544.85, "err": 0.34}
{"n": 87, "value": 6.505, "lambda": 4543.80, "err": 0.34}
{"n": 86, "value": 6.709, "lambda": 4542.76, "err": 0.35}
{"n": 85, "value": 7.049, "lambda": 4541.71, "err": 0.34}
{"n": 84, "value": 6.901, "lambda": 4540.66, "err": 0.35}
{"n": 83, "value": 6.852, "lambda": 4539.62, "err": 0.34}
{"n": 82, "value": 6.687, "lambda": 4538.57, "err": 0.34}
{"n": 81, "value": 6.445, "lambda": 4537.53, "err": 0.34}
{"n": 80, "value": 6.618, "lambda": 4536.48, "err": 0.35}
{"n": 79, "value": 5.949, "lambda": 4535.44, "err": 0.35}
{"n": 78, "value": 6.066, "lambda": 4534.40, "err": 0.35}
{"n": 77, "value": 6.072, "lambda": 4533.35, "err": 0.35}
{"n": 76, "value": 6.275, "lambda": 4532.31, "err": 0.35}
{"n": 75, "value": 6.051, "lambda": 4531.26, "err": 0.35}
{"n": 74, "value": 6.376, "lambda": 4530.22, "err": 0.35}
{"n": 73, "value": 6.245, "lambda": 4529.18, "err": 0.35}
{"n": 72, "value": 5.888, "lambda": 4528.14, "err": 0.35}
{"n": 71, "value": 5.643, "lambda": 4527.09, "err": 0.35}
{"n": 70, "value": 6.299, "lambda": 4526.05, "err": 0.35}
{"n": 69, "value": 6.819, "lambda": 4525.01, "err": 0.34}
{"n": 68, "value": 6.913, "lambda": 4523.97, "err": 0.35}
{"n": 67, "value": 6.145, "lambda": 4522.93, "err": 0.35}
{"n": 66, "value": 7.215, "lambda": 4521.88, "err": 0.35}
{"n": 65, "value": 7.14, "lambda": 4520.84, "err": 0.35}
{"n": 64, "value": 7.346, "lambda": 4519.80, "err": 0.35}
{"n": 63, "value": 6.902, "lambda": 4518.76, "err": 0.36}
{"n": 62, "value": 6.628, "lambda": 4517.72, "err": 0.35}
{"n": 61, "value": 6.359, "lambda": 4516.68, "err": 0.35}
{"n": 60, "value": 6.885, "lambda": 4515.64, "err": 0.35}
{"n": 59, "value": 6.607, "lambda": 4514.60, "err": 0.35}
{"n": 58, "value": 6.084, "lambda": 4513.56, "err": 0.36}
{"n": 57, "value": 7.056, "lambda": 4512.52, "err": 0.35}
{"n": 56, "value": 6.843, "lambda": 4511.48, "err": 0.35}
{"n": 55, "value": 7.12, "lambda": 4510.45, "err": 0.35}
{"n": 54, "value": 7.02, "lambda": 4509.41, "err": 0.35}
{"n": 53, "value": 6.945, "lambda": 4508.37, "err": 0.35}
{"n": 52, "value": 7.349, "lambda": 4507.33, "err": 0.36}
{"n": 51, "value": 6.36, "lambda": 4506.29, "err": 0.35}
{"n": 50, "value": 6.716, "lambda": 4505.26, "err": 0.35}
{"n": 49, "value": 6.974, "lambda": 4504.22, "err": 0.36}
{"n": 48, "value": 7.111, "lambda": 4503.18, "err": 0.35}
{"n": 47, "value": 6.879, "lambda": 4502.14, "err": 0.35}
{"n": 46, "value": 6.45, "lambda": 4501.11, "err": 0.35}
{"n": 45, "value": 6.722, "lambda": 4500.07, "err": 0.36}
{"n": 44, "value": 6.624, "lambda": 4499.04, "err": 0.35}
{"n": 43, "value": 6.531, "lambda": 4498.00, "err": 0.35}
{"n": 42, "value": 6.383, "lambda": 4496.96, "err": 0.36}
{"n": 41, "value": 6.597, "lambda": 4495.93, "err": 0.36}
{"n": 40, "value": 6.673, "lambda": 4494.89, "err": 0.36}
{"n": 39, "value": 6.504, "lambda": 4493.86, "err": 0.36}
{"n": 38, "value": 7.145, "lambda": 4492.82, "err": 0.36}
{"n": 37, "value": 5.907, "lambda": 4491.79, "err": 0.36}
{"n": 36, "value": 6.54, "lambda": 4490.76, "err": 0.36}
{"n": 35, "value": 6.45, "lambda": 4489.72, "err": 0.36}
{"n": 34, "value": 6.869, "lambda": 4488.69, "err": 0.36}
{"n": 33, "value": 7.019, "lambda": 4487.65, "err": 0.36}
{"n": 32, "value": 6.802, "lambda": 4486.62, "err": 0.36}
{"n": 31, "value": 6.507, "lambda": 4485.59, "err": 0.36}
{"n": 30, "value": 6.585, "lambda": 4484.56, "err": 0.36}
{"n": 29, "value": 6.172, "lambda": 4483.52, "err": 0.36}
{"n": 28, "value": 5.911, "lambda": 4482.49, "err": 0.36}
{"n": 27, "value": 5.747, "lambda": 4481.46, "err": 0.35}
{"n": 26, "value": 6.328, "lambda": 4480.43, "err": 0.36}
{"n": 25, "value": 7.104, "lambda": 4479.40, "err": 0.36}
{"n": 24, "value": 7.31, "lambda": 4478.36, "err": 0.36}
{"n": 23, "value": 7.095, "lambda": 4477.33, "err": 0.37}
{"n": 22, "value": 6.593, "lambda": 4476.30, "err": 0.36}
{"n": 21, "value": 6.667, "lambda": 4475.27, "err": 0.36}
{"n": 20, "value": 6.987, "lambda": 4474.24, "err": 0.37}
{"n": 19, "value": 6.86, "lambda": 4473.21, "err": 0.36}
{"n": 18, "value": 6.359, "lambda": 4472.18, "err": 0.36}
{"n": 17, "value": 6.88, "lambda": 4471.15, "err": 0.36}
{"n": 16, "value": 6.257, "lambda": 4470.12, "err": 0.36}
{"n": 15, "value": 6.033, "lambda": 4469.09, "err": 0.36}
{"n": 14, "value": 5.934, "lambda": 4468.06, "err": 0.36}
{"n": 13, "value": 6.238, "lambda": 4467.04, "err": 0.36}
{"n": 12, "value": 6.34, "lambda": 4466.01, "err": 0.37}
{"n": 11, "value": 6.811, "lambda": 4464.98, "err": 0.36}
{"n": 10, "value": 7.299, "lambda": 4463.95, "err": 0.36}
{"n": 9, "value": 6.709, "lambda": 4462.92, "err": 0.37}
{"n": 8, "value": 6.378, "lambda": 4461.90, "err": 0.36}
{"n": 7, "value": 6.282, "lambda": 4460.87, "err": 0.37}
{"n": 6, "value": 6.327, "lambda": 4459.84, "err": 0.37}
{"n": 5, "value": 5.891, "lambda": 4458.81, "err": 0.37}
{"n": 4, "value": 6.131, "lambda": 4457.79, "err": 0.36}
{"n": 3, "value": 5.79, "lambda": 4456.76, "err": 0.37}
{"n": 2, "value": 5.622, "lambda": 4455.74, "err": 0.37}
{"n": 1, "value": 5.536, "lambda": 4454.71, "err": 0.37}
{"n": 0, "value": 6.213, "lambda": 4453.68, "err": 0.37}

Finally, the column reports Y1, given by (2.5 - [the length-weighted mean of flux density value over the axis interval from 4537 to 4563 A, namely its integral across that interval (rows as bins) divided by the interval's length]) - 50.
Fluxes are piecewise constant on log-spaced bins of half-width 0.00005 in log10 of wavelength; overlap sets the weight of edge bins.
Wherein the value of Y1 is -54.1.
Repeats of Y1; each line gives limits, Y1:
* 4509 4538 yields -54.0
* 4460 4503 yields -54.1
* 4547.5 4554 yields -54.0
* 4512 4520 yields -54.2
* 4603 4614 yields -54.4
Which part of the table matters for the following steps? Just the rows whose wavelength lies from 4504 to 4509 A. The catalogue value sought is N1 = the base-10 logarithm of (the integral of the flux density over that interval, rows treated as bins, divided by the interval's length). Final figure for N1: 0.837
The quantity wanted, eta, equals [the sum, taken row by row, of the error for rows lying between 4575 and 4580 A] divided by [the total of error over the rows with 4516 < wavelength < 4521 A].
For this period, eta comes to 0.97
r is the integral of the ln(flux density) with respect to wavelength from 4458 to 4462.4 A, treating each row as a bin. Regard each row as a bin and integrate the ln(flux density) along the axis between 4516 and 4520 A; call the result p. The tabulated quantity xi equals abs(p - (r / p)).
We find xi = 6.6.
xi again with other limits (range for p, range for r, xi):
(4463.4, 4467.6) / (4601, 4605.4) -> 6.9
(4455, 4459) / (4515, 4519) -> 6.0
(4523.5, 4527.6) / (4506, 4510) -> 6.6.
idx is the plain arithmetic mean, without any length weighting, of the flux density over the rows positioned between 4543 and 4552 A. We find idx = 6.5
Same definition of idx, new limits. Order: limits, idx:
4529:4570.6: 6.6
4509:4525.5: 6.8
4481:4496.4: 6.5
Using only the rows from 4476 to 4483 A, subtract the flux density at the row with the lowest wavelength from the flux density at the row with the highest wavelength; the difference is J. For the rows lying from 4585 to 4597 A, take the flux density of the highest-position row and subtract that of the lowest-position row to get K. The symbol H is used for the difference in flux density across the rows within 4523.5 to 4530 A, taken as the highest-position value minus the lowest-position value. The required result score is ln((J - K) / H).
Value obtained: -0.53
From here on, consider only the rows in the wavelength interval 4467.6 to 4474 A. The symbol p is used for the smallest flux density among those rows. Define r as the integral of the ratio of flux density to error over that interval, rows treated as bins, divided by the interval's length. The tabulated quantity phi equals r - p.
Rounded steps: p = 5.934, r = 17.8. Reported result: 11.9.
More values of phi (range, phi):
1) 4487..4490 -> 12.5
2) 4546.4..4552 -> 12.5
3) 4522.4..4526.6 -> 12.7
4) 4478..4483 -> 12.3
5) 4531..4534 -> 11.4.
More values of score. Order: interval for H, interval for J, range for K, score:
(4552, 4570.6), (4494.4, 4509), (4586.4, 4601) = -0.42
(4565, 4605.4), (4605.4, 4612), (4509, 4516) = -0.37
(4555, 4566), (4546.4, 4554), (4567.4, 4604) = 1.33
